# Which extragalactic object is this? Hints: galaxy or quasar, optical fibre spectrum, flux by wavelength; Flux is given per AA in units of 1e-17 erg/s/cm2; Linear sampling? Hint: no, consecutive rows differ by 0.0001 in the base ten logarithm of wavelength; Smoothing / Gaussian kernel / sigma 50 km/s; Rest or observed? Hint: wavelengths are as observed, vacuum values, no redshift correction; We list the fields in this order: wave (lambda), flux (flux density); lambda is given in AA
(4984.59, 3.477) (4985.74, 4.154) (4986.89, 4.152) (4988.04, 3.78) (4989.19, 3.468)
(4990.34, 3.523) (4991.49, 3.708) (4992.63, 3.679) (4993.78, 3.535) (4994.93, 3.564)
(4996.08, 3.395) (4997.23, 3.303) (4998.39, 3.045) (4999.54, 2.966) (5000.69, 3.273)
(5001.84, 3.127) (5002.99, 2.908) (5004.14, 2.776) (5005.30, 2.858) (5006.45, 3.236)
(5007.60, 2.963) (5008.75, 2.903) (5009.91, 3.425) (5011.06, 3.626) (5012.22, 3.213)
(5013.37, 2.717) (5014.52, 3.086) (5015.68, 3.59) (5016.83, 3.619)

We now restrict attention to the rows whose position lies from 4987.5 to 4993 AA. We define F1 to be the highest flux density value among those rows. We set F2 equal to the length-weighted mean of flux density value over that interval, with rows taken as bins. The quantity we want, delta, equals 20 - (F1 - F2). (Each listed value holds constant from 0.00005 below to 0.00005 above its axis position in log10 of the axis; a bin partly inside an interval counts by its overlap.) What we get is 19.9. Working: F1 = 3.78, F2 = 3.63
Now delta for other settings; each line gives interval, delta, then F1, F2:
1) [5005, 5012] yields 19.6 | 3.626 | 3.18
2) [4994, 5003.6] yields 19.6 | 3.564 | 3.21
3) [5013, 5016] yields 19.5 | 3.59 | 3.12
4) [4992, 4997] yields 19.9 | 3.679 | 3.54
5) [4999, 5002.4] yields 19.9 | 3.273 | 3.13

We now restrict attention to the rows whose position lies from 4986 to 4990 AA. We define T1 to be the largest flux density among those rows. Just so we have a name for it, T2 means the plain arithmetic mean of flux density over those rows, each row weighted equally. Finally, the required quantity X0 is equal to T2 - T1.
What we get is -0.4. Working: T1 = 4.152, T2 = 3.8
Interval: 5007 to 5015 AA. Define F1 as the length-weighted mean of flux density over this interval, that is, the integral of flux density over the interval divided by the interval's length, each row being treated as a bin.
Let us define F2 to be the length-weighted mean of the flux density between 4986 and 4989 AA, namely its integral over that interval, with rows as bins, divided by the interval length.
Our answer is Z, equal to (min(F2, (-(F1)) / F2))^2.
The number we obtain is 0.64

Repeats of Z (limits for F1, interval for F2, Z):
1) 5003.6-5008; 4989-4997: 0.69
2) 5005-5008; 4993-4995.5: 0.73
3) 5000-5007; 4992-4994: 0.69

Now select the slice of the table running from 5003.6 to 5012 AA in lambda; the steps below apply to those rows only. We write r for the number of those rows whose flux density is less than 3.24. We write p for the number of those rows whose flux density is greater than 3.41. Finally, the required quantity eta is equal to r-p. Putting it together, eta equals 3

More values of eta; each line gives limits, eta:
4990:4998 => -5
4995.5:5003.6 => 4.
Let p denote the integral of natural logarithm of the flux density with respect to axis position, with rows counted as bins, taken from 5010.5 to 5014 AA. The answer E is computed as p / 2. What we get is 2.0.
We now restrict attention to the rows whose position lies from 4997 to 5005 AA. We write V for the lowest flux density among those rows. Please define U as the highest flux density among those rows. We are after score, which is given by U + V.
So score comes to 6.1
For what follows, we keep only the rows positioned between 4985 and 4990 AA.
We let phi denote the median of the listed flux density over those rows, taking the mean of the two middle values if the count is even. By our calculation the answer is 3.97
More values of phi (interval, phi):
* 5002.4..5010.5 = 2.91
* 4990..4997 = 3.55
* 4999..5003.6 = 3.05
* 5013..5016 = 3.09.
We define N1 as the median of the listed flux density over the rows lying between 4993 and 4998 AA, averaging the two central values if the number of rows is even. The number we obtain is 3.5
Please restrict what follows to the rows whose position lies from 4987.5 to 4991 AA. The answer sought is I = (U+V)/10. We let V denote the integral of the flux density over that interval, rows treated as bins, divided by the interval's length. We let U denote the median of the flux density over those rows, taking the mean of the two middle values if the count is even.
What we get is 0.71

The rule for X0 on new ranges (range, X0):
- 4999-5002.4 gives -0.2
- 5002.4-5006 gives -0.1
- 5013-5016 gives -0.5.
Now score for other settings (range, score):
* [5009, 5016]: 6.3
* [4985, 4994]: 7.6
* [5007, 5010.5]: 6.3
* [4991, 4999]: 6.8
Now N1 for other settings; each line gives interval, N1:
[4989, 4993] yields 3.6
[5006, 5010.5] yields 3.1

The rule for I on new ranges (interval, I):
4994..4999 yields 0.67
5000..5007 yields 0.60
